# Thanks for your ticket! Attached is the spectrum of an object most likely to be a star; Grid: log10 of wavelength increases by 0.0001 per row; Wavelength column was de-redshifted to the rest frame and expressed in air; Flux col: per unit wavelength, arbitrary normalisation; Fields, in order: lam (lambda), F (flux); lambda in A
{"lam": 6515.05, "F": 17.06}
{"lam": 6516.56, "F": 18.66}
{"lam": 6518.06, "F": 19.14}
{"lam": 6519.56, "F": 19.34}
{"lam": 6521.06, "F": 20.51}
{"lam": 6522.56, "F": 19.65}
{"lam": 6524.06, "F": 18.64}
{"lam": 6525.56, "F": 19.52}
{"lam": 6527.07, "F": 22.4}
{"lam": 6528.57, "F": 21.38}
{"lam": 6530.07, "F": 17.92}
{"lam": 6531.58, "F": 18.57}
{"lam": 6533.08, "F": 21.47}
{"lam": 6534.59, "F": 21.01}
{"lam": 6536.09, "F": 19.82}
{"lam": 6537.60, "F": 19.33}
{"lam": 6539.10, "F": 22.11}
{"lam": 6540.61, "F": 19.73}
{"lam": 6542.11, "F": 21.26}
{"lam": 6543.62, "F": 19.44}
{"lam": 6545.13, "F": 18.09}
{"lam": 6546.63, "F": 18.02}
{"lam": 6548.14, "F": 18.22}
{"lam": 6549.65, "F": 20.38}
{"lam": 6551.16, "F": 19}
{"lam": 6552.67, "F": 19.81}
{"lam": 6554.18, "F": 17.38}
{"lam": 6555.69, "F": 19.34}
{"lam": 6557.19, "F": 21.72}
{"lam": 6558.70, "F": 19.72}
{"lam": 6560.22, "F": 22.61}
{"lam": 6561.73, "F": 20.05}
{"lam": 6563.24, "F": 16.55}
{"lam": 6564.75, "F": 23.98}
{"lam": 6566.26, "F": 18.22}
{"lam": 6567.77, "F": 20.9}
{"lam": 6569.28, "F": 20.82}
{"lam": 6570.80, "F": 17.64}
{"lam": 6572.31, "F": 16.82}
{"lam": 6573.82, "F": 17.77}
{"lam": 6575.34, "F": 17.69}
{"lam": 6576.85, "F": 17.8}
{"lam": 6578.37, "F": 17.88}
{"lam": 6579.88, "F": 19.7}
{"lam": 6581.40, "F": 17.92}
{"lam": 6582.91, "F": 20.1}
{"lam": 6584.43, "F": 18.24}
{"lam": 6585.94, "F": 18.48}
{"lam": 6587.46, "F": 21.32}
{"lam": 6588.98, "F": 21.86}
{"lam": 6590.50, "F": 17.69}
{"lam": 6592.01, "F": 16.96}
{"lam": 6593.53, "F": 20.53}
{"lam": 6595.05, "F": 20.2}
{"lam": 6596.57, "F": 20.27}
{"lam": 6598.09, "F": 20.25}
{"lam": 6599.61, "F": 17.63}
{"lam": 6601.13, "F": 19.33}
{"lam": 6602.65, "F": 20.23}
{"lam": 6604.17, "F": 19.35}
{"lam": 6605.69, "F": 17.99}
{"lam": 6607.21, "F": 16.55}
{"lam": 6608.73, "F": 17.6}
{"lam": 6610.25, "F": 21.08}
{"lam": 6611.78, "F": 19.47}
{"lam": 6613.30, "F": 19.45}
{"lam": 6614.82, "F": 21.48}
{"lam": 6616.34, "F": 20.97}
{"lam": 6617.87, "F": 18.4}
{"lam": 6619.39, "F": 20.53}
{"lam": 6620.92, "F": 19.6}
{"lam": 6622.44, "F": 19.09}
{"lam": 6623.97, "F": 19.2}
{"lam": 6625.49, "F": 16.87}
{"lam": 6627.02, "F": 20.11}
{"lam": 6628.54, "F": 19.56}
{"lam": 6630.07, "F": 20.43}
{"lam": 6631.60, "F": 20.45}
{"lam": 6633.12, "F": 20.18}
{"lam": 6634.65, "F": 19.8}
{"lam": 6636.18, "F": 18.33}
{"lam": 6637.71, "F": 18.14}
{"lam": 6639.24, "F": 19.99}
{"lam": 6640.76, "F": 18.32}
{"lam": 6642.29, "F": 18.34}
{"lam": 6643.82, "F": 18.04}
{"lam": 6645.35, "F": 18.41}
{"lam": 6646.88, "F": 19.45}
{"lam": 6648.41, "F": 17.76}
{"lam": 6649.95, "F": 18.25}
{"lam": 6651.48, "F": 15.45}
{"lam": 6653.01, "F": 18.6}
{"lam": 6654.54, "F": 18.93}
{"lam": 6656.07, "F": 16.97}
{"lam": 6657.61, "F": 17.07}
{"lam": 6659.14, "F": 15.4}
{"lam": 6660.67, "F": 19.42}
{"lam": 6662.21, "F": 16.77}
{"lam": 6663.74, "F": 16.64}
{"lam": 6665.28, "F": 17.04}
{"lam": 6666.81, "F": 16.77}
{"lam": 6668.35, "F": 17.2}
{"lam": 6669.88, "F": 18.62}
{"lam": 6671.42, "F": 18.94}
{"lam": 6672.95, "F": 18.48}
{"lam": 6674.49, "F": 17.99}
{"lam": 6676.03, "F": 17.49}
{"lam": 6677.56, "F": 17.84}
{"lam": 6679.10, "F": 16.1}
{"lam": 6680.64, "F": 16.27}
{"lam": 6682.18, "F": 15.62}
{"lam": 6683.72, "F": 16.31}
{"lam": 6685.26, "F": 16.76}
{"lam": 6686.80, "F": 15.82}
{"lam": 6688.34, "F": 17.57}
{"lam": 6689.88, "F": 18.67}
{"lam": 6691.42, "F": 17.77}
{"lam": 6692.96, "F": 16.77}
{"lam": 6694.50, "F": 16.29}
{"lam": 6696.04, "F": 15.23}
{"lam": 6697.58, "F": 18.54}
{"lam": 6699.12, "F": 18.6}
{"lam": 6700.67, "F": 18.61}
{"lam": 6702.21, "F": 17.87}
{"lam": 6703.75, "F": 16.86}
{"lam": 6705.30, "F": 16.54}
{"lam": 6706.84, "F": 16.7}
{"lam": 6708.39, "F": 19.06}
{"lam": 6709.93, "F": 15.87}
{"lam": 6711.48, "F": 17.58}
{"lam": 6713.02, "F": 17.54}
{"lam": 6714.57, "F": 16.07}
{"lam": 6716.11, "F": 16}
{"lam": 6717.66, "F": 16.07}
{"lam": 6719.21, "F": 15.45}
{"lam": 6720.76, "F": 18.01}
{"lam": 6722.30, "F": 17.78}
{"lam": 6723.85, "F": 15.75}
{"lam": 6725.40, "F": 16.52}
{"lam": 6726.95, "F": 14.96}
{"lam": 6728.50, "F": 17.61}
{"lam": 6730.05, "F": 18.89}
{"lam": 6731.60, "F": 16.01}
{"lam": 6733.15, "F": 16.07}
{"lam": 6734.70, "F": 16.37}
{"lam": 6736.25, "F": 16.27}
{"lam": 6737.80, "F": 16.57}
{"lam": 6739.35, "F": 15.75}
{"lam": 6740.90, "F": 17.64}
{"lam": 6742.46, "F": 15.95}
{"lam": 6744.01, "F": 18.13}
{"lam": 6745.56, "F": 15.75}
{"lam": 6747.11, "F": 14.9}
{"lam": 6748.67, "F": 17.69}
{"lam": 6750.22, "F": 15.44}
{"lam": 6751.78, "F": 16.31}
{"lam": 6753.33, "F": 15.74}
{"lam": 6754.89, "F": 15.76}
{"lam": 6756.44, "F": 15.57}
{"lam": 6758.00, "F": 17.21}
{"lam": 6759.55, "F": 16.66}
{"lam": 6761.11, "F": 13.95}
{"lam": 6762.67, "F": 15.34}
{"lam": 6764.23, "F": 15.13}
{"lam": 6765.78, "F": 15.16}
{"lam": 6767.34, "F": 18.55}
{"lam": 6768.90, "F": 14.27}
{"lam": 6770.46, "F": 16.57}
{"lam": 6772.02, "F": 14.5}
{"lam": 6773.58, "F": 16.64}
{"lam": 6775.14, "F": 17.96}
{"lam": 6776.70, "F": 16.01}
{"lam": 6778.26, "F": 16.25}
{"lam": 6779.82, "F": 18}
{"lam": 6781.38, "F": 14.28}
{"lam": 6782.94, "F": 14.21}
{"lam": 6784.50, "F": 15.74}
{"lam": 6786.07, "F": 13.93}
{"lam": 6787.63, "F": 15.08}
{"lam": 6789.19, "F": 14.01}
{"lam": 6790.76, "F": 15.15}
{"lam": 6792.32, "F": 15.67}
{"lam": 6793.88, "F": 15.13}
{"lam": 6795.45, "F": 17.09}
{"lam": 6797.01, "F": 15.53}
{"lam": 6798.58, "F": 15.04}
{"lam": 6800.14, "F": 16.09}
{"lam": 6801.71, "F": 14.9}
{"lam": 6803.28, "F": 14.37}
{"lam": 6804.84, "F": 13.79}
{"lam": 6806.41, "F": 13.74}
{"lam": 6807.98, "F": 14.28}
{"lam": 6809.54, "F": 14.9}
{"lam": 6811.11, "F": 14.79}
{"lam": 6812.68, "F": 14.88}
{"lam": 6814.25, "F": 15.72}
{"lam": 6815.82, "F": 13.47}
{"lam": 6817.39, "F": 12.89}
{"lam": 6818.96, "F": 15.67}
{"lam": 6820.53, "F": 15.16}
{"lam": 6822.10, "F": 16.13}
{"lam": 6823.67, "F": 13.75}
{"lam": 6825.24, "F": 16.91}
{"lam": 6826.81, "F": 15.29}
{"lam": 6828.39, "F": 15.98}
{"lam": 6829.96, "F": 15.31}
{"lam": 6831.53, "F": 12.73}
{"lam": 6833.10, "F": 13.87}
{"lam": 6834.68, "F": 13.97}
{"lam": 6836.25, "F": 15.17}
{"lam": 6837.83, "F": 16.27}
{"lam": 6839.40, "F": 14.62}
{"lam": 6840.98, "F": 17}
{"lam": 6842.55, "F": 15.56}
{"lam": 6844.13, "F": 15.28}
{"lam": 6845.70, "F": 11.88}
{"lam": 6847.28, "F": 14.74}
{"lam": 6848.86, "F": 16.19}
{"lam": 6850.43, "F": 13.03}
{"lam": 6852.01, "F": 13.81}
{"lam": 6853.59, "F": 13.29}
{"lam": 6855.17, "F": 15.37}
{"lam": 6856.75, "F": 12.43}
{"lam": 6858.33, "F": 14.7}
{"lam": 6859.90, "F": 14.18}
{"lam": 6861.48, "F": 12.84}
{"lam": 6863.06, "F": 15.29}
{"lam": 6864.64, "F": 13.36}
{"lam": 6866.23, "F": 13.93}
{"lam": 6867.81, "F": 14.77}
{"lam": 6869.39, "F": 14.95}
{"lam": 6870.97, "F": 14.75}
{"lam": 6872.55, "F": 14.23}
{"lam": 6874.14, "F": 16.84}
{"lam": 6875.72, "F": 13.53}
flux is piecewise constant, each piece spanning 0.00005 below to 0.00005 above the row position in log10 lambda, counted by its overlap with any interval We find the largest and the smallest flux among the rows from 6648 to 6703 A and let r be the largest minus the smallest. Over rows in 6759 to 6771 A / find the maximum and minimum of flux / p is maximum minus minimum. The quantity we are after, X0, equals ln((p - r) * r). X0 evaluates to 0.5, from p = 4.6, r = 4.2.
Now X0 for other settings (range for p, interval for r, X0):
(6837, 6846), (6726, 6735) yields 1.5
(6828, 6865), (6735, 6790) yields 0.8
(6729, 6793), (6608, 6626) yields 0.5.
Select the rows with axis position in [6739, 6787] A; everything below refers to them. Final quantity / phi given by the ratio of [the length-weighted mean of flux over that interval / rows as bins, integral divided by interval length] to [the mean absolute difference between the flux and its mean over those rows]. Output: 15.4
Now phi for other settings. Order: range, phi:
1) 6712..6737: 19.2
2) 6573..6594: 14.3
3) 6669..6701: 16.6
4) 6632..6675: 18.8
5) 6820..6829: 19.3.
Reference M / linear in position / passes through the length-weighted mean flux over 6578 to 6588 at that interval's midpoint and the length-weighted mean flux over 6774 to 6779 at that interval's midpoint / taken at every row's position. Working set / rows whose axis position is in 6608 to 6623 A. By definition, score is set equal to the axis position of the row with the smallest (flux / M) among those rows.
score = 6608.73 A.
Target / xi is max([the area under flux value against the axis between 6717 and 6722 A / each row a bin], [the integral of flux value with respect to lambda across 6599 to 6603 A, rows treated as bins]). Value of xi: 83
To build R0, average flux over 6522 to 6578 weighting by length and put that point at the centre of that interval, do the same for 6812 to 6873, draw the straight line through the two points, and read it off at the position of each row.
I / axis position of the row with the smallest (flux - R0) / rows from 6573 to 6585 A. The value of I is 6575.34 A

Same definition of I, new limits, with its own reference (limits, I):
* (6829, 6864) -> 6845.70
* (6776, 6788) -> 6786.07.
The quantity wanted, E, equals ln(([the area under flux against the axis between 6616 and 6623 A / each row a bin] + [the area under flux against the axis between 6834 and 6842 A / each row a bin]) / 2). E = 4.87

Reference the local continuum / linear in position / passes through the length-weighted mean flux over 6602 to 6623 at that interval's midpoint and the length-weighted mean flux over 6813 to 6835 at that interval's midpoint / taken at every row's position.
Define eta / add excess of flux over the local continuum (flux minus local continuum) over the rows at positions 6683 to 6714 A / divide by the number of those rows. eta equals -0.3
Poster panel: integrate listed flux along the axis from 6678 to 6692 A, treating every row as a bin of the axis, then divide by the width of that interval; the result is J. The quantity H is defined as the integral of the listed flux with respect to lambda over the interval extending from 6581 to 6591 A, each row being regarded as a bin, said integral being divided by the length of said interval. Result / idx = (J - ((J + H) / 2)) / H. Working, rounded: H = 19.5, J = 16.8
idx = -0.069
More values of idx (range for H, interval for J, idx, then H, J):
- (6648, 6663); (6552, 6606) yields 0.053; 17.4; 19.3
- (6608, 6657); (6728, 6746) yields -0.060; 19.0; 16.8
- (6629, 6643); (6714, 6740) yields -0.074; 19.3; 16.5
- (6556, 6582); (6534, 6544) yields 0.029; 19.3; 20.4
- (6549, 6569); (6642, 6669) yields -0.061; 20.0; 17.6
